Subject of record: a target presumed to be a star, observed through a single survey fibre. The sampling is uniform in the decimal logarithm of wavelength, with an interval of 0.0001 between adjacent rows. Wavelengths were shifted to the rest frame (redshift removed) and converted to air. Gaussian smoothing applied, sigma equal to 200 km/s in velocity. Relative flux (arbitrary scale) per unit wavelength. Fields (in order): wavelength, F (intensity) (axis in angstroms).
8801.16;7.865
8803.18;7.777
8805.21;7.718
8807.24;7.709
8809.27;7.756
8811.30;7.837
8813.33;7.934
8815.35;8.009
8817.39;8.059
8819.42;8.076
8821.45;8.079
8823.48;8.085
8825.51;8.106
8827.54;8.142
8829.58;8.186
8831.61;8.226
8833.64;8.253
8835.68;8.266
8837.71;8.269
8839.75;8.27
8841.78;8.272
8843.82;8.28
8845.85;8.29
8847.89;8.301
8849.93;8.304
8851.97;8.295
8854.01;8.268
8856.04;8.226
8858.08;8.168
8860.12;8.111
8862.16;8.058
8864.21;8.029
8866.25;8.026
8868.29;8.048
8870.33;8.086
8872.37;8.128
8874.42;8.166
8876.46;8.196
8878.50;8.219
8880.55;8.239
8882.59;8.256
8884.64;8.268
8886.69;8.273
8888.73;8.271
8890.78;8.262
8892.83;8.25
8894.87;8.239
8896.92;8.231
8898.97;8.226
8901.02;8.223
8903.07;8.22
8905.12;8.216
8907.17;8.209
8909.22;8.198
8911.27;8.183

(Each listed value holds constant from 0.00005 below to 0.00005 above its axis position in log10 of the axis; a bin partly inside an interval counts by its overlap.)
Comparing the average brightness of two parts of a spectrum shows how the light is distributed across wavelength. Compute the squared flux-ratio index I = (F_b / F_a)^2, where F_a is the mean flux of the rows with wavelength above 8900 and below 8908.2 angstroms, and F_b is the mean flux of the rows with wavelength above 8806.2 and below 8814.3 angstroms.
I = 0.90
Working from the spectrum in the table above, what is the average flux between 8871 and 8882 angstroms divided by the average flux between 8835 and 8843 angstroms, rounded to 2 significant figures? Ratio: 0.99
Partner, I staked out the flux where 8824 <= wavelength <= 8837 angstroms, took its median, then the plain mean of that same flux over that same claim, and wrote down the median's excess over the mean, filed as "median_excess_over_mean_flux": 0.010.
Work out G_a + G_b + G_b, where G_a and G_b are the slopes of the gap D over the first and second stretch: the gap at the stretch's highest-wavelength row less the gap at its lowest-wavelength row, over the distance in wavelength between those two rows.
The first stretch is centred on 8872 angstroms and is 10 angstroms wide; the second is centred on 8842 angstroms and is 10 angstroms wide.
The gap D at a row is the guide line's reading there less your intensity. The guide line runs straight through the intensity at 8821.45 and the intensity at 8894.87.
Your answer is -0.017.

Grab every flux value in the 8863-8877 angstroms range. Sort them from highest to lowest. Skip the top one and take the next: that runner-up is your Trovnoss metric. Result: 8.166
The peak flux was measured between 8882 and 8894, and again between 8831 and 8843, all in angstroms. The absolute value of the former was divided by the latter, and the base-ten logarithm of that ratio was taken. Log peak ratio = 0.0001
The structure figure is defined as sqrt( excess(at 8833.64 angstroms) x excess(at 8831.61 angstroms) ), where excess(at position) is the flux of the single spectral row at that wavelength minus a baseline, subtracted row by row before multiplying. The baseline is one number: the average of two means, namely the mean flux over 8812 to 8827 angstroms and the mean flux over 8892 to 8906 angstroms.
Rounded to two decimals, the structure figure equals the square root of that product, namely 0.10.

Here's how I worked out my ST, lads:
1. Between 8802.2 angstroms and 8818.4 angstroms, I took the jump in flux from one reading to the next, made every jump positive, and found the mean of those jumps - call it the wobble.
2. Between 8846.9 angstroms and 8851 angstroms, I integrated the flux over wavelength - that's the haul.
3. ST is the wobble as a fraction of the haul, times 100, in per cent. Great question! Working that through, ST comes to 0.176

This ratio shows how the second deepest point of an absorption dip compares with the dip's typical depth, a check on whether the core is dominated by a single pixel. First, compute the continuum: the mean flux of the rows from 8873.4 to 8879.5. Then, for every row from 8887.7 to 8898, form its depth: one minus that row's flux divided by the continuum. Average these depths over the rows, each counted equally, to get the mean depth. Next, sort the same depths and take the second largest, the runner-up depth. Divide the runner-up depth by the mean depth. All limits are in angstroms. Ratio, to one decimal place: 0.8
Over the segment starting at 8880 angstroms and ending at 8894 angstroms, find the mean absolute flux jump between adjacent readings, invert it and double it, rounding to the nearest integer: 211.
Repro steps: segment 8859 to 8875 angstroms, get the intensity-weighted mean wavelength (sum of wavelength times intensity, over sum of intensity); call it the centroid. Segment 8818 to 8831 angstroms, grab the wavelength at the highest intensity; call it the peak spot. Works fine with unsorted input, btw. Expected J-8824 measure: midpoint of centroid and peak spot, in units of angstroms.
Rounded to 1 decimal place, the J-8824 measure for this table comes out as 8848.4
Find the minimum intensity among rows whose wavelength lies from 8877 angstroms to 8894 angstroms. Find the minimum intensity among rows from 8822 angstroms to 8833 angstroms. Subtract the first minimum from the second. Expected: -0.13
